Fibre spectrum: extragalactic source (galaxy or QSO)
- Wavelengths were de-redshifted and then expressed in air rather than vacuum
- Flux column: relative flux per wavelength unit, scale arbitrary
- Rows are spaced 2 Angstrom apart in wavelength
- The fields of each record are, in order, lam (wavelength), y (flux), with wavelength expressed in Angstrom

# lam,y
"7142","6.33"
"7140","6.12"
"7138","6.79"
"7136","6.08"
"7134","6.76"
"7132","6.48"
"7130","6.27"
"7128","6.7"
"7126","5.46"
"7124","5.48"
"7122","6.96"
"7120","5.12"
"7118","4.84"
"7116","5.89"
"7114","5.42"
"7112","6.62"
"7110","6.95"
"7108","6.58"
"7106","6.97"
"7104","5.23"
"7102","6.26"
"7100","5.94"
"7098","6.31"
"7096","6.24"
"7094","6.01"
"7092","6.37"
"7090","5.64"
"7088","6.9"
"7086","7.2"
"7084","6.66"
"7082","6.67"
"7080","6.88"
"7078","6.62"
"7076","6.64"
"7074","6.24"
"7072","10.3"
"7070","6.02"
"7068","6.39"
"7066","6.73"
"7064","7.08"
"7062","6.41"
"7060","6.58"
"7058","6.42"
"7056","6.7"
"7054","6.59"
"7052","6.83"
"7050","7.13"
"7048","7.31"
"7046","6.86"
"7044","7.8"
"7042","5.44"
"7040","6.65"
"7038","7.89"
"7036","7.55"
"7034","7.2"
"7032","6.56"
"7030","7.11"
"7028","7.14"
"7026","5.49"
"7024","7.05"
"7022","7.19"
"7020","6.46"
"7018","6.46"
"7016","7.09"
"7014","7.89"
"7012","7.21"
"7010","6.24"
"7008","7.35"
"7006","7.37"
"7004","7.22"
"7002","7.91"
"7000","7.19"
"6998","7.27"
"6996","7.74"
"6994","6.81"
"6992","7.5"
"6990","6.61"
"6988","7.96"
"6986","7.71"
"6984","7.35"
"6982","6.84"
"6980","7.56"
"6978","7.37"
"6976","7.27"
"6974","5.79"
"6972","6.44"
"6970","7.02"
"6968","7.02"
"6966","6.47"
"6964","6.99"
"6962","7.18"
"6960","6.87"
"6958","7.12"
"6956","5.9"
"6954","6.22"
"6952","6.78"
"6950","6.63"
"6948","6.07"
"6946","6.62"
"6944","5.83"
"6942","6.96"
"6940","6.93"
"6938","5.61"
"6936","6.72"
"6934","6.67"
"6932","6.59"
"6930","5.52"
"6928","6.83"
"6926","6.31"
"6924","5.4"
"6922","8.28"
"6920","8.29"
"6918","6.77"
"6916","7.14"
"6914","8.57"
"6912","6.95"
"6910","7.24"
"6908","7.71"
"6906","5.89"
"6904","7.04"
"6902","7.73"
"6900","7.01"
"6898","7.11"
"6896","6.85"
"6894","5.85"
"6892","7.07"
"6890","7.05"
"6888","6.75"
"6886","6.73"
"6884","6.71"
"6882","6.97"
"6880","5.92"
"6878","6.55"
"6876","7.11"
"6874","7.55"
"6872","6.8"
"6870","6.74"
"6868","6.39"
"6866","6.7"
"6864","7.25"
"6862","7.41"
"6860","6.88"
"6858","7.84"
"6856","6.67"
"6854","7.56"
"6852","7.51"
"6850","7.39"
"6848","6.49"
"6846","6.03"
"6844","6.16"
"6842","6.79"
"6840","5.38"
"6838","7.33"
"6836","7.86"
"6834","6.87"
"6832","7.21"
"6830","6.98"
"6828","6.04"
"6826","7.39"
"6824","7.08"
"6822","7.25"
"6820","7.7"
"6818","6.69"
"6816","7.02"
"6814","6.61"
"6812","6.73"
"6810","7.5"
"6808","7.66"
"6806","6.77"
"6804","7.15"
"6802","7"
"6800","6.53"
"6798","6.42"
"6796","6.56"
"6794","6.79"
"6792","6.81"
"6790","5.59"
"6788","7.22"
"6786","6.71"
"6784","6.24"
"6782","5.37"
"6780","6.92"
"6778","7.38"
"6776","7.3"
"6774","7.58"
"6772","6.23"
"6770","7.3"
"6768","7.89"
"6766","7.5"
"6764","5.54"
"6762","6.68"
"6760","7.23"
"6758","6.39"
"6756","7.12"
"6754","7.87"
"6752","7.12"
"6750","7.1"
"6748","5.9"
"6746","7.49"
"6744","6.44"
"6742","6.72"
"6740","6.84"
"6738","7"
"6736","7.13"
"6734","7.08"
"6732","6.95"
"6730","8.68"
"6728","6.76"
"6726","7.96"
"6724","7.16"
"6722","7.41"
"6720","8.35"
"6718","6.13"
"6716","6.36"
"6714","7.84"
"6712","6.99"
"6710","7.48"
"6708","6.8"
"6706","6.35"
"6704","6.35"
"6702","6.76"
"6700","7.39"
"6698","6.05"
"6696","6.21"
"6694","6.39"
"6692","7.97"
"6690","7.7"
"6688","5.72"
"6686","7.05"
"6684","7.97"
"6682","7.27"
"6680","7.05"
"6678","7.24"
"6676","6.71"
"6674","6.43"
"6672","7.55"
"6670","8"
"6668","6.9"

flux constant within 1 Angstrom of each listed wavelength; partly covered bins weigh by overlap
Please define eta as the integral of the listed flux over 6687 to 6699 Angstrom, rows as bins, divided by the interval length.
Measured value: 6.67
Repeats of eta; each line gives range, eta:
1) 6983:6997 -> 7.38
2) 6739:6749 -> 6.68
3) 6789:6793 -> 6.20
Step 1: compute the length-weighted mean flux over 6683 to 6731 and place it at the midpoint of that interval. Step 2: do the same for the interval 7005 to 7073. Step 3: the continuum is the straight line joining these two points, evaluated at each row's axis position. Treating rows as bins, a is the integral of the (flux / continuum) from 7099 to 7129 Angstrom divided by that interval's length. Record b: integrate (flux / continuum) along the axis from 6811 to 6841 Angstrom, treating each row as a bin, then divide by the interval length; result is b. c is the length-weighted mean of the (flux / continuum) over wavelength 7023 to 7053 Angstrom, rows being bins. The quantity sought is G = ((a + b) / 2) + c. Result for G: 1.93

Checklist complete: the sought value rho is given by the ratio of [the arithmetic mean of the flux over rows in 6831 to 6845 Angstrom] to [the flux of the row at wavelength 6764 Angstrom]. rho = 1.23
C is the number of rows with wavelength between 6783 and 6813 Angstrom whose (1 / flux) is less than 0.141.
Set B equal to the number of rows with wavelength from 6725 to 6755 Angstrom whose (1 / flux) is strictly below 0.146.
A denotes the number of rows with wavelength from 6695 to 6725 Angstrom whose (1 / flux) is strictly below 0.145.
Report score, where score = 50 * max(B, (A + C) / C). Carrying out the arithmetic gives 500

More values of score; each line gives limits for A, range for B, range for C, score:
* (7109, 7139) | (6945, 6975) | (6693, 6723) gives 300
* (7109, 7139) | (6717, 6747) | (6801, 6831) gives 500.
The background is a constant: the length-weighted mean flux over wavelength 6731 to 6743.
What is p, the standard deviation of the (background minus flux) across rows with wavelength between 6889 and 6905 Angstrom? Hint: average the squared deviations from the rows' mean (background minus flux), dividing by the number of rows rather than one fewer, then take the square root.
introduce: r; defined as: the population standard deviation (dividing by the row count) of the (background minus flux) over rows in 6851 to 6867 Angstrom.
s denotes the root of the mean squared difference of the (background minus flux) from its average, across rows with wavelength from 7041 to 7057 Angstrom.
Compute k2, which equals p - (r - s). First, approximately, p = 0.49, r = 0.40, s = 0.64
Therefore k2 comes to 0.7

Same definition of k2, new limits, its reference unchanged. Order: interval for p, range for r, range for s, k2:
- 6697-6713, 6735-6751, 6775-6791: 0.8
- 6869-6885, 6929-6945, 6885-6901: 0.3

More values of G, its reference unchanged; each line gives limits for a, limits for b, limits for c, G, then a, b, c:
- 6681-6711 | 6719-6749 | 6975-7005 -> 2.05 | 0.97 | 1.02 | 1.05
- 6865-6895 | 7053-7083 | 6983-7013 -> 2.02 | 0.96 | 0.98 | 1.05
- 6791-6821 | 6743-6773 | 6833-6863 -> 1.97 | 0.98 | 0.98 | 0.99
